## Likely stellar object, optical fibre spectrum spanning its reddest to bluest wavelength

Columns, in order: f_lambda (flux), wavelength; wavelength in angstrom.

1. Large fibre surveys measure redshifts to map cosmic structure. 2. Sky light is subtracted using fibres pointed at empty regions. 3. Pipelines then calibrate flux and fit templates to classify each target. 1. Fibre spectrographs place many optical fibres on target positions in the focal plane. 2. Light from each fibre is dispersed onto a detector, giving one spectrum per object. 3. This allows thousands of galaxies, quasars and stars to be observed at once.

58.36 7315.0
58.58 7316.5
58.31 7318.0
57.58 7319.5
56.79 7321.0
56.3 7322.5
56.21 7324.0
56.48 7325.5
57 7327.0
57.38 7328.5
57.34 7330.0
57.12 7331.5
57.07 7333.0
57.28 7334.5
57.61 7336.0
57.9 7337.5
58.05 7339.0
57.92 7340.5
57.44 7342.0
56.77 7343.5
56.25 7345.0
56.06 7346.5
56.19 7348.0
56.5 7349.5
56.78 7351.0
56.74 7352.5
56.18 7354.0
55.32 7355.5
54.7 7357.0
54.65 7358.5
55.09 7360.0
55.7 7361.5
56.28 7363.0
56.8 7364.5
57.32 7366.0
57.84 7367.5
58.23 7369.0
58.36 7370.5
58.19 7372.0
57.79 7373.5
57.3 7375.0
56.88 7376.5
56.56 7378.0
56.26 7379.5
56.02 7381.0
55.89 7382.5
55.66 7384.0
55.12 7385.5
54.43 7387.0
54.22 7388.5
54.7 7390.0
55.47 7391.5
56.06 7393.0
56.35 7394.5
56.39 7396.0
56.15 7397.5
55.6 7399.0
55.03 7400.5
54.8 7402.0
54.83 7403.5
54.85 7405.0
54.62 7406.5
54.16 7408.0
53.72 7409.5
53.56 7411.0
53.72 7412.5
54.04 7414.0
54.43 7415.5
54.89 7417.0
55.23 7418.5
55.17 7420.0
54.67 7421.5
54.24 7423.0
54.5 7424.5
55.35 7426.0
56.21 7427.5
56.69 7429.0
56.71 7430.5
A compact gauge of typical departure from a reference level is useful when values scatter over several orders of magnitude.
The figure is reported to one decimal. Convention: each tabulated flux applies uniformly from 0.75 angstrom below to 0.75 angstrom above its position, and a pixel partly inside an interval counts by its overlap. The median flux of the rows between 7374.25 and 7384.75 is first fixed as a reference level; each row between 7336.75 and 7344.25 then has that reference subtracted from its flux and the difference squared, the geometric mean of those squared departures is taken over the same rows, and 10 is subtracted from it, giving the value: -8.5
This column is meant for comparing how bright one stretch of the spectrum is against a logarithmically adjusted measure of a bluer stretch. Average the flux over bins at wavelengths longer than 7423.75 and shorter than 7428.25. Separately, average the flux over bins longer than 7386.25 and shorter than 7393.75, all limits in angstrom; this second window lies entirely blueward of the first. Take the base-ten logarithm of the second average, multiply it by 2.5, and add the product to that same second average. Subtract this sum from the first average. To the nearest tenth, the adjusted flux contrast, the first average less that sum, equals -4.0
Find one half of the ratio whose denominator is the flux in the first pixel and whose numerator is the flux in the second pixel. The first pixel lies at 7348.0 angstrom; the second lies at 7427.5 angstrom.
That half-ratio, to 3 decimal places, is 0.500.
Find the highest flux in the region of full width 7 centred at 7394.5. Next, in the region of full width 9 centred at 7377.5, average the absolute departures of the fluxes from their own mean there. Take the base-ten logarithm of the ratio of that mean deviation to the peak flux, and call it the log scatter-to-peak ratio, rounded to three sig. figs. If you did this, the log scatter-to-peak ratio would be -2.03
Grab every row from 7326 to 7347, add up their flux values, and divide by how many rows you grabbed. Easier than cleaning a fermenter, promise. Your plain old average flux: 57.2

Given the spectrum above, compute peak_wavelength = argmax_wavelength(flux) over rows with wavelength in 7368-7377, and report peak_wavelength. 7370.5 angstrom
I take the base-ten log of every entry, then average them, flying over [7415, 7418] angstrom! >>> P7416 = 1.74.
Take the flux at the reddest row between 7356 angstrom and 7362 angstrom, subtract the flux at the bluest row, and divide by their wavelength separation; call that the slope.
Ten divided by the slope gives 45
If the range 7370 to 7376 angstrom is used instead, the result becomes -42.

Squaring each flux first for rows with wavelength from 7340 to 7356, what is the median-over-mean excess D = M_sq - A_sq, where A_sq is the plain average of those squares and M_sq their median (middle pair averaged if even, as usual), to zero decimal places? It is -7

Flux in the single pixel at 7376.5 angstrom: 56.88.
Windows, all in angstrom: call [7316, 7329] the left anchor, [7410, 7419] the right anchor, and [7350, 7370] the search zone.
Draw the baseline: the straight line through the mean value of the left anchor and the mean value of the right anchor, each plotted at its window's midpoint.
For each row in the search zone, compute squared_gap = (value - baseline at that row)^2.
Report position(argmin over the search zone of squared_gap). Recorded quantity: 7354.0 angstrom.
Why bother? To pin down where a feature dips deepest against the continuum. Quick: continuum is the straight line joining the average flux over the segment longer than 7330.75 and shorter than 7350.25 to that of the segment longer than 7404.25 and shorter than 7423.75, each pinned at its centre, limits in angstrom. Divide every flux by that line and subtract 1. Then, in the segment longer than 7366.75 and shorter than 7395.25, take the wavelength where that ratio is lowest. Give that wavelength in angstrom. 7388.5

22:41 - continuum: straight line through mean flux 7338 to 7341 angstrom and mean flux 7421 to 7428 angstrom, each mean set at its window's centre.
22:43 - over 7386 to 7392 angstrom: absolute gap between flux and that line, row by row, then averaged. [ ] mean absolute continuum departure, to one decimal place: 1.5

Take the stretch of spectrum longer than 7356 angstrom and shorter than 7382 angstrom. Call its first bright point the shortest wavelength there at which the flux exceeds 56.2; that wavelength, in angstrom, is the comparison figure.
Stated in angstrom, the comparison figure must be 7363.0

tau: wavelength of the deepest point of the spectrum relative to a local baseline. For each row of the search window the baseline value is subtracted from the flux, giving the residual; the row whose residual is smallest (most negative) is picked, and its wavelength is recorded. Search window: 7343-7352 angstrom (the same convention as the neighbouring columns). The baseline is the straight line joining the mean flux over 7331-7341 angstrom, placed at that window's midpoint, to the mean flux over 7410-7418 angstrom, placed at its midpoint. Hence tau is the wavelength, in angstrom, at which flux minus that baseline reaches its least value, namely 7346.5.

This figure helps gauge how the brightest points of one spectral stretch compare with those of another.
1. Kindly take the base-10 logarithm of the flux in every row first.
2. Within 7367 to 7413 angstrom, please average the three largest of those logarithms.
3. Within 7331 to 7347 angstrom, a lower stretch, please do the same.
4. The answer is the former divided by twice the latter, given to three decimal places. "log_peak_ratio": 0.501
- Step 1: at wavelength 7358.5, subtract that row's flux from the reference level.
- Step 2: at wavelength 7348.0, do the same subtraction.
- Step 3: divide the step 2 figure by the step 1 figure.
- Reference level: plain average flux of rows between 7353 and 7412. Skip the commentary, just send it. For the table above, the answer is -0.3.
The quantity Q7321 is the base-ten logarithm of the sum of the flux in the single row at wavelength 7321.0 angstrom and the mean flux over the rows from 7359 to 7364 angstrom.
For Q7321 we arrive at 2.05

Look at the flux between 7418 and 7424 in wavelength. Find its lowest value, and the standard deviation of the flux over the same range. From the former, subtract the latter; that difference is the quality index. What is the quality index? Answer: 53.8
